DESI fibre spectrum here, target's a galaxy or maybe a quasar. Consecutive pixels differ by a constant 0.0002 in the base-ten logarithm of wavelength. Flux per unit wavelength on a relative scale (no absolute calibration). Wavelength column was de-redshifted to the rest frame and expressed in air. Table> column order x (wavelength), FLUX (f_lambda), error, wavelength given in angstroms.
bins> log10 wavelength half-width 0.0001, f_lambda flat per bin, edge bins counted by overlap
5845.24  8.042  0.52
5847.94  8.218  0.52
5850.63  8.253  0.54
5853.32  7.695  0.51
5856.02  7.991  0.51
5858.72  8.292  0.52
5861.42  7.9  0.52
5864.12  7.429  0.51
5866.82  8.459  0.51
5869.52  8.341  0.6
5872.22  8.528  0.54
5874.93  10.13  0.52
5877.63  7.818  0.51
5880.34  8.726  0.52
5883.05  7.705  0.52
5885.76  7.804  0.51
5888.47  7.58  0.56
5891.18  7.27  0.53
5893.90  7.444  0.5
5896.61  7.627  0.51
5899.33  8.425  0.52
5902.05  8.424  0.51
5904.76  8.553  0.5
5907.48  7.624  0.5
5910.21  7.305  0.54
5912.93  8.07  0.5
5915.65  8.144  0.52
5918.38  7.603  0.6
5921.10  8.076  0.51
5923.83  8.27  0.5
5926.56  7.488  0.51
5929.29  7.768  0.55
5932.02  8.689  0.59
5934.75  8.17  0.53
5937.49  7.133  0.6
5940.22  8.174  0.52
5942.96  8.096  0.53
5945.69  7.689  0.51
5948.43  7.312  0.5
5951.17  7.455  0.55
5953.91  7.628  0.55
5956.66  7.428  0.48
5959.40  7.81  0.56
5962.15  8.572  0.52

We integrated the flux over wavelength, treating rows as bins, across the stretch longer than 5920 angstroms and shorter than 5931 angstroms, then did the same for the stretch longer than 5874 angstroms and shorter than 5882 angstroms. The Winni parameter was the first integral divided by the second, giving 1.2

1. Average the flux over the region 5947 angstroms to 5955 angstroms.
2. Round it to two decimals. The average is 7.46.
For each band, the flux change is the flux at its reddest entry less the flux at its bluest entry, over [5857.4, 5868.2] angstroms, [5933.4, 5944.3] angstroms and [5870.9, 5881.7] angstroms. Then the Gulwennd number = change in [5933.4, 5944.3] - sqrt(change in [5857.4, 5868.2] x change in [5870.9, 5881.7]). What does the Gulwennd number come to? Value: -0.26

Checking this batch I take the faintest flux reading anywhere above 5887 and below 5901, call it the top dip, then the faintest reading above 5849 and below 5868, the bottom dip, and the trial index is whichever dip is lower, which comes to 7.27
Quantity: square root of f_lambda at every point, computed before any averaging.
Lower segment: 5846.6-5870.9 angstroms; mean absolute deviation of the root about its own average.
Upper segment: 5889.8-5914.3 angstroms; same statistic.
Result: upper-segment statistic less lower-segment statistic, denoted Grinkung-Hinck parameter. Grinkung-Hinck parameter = 0.031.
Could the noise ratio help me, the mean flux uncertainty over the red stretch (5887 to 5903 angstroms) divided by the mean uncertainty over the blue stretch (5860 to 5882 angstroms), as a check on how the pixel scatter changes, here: 0.987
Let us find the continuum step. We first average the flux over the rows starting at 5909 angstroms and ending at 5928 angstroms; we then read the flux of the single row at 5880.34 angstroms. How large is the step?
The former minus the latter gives -0.9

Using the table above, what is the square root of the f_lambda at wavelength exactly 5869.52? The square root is 2.89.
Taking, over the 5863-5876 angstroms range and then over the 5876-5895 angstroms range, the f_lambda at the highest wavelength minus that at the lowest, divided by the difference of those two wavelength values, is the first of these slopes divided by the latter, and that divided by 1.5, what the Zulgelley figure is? -7.2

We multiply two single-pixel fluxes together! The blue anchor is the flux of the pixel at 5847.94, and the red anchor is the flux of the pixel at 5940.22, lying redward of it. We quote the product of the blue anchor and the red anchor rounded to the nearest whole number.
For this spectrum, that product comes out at 67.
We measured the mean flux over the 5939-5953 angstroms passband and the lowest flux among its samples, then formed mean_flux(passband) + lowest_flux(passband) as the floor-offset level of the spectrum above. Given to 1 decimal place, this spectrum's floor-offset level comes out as 15.1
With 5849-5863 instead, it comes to 15.7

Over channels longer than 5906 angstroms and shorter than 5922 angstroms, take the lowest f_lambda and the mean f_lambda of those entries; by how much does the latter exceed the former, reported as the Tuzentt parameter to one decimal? 0.5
